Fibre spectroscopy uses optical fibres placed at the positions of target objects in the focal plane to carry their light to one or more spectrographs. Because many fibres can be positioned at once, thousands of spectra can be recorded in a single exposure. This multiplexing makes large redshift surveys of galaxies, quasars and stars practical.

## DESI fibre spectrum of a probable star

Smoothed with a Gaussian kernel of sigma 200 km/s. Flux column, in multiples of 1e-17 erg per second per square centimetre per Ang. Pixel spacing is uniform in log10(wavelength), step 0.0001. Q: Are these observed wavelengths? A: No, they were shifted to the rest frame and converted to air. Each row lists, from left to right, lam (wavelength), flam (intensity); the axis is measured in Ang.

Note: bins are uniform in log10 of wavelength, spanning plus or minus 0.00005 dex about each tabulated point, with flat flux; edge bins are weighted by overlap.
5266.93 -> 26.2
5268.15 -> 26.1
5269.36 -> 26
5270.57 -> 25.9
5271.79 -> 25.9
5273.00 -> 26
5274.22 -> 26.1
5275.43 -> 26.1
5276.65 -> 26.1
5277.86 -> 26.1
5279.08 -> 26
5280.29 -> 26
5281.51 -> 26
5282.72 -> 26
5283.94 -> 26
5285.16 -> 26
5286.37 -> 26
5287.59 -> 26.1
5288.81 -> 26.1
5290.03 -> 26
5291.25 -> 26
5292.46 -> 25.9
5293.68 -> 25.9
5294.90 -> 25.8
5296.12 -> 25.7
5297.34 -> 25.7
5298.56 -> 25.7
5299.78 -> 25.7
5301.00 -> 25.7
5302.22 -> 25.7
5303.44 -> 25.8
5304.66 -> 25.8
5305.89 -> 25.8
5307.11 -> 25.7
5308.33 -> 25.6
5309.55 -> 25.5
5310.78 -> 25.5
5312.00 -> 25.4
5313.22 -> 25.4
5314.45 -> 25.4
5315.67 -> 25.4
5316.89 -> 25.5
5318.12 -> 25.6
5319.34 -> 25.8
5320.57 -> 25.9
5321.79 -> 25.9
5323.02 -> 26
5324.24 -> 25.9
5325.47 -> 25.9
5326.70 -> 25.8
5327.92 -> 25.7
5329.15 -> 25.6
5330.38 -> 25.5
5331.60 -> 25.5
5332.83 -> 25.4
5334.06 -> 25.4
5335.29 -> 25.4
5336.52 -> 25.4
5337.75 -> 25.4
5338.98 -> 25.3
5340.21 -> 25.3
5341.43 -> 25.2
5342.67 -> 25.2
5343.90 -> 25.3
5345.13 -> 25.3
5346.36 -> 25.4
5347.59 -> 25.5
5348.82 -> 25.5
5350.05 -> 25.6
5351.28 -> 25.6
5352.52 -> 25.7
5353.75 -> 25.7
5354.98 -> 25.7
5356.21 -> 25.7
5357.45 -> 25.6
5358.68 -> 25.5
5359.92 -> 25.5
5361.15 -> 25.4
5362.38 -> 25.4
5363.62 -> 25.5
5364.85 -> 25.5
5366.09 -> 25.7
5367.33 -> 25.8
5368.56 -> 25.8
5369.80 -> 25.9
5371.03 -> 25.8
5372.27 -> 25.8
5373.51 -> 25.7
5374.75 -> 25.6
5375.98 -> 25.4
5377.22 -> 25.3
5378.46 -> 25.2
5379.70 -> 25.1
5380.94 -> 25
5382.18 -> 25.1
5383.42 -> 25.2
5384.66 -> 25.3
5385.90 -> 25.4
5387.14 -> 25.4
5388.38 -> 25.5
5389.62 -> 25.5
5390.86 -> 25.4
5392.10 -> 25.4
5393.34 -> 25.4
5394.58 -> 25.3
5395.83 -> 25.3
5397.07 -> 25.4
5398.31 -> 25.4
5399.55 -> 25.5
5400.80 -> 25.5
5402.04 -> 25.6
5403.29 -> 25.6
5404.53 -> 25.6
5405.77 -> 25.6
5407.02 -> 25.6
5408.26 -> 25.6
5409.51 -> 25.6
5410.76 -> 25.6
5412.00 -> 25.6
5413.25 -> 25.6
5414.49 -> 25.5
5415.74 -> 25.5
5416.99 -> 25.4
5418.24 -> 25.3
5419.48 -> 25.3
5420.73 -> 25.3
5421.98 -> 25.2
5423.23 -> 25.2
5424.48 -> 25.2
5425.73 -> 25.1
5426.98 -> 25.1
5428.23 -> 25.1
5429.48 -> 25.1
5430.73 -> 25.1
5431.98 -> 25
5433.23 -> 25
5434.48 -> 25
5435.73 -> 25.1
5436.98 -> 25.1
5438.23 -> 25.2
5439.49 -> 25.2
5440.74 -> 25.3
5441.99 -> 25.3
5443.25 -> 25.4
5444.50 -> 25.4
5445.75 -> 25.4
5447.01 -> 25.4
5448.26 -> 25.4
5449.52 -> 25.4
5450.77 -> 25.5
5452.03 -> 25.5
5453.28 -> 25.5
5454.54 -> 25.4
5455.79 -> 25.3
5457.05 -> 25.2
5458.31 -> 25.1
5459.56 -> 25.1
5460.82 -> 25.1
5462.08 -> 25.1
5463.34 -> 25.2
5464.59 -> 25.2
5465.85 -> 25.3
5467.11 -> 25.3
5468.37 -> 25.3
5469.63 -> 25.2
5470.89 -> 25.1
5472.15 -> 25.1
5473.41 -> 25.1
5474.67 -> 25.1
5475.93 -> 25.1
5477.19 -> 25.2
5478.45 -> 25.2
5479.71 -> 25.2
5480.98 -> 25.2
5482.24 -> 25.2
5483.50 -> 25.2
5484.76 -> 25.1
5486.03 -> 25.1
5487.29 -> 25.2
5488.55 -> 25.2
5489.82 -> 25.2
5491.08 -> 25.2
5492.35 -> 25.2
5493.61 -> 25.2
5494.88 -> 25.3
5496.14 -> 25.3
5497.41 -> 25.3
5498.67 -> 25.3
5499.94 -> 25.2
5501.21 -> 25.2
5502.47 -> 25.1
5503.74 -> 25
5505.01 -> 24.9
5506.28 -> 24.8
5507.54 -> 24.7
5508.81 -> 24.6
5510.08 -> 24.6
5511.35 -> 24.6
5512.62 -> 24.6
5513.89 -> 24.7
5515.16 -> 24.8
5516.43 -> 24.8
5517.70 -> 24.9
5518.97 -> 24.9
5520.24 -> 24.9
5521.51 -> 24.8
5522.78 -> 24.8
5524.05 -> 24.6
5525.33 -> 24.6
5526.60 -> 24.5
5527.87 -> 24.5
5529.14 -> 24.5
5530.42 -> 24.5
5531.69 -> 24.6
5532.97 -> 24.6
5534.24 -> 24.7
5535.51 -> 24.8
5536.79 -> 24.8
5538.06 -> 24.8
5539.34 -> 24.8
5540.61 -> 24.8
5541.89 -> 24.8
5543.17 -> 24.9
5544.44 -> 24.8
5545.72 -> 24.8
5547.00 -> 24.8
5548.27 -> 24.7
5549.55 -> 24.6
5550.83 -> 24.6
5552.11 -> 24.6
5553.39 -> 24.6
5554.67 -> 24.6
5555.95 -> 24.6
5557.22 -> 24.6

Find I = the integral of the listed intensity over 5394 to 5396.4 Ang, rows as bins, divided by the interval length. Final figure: 25.2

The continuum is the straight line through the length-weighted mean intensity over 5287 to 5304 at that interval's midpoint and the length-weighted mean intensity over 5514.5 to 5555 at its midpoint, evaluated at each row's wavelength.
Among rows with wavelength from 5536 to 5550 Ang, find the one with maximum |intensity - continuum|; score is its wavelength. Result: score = 5543.17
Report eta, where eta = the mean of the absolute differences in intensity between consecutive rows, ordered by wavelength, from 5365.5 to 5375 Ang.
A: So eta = 0.071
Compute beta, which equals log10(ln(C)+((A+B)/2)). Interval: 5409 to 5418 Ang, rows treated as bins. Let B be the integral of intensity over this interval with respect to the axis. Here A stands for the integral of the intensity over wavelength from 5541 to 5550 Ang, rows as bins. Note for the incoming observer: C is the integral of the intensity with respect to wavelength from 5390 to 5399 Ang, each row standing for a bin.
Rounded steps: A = 223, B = 230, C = 229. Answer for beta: 2.365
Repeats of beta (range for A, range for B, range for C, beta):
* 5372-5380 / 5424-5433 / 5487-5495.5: 2.342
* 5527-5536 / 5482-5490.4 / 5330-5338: 2.346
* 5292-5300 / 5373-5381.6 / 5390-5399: 2.337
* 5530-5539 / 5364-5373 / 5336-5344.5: 2.366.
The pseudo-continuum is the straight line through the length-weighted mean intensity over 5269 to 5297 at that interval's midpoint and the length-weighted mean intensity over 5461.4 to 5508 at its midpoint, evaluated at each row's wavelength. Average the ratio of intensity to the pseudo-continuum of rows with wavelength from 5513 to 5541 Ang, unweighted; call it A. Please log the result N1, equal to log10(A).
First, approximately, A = 0.99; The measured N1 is -0.005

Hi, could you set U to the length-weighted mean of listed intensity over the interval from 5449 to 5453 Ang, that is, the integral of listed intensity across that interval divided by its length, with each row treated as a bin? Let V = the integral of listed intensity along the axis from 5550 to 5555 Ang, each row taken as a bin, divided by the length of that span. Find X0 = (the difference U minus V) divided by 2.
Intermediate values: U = 25.5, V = 24.6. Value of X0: 0.5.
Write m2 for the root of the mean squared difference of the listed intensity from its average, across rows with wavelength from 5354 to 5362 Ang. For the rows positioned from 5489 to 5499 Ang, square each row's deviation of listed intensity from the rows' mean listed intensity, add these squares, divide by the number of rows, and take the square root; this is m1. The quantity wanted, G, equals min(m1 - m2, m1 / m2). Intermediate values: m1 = 0.050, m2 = 0.111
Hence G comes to -0.061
